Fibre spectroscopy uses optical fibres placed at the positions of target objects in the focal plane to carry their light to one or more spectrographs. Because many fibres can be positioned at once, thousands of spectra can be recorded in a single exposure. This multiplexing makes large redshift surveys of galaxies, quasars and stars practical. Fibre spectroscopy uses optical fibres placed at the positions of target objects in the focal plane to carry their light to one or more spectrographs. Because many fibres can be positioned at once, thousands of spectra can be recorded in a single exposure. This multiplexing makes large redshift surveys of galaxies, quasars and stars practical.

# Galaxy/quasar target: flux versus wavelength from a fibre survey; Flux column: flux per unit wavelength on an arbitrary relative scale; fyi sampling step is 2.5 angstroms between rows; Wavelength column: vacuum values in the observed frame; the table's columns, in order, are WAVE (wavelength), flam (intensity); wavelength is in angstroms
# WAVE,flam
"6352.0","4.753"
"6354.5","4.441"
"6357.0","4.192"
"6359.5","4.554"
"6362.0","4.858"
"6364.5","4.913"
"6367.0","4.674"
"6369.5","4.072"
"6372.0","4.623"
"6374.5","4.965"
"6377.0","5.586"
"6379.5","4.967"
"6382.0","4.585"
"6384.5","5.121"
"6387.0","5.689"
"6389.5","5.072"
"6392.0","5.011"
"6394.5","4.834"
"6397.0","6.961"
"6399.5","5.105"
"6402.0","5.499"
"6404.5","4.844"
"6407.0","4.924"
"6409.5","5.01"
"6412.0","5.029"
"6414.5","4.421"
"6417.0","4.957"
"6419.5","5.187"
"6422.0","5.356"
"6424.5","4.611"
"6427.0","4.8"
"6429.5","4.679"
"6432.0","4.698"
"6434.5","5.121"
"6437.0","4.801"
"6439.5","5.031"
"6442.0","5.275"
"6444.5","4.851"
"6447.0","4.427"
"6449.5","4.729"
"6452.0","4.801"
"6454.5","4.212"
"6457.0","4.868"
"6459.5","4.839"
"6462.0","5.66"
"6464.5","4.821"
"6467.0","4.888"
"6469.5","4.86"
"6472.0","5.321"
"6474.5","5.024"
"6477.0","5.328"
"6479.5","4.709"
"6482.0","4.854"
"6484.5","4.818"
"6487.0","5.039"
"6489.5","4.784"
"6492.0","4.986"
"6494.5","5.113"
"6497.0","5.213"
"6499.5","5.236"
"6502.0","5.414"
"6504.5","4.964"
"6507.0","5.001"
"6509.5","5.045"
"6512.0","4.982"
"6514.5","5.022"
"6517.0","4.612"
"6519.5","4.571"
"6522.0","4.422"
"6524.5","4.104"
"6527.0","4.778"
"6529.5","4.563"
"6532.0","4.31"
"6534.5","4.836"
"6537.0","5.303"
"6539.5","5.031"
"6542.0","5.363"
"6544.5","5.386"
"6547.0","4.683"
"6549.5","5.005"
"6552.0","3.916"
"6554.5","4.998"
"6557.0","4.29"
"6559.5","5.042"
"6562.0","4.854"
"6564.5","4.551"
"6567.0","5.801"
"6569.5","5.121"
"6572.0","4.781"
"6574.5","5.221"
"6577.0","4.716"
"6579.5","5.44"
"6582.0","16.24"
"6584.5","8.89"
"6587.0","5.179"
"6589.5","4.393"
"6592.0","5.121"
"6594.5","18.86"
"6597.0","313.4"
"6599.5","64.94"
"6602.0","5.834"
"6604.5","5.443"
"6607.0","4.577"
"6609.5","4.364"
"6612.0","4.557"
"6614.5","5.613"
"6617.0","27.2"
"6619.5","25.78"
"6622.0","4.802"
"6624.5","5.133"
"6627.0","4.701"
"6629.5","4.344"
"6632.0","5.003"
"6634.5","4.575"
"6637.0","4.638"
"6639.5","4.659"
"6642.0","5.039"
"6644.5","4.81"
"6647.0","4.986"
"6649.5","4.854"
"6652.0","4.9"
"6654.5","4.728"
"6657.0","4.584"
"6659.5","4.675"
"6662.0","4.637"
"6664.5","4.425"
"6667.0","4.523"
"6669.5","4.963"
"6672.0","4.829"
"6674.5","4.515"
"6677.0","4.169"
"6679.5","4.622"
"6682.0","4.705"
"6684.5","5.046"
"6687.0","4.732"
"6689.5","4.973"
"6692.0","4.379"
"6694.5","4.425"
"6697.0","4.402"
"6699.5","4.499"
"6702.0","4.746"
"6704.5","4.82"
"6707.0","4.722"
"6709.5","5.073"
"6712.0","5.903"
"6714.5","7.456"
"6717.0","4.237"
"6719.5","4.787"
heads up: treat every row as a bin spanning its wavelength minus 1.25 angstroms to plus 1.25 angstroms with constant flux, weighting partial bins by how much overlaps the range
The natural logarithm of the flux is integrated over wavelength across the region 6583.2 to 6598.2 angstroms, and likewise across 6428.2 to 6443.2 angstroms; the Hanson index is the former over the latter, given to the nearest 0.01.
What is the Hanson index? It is 1.63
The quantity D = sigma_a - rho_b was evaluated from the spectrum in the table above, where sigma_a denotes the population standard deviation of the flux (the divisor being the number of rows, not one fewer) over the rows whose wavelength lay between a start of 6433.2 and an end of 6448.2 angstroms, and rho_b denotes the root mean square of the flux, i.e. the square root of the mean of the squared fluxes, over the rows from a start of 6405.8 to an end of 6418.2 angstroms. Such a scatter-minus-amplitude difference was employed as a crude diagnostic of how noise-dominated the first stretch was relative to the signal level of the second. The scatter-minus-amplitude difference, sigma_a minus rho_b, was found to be -4.60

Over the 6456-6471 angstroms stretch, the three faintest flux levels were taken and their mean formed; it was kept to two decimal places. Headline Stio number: 4.84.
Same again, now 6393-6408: 4.87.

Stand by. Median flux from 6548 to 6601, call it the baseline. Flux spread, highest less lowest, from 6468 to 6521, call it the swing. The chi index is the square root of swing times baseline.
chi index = 2.1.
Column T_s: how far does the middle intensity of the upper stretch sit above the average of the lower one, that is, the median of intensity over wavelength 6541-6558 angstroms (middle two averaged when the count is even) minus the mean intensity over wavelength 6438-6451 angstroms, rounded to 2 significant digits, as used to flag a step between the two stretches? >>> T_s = 0.14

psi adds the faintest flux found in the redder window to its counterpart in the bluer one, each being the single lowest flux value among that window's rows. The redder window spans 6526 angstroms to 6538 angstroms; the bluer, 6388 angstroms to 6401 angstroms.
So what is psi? 9.14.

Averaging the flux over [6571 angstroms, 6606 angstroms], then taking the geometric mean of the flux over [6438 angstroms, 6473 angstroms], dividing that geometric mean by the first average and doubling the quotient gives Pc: 0.3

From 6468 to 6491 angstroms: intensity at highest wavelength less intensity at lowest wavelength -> -0.1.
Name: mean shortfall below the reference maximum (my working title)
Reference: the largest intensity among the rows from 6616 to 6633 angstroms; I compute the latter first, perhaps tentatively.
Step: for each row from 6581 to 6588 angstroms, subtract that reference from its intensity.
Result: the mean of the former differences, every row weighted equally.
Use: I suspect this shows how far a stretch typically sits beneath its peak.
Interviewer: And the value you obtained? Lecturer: -17.1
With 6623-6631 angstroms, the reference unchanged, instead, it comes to -22.5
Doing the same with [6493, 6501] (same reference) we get -22.0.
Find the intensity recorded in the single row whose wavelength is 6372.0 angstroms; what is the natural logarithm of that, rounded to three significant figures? 1.53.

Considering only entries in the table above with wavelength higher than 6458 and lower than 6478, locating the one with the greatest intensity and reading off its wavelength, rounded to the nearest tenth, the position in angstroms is 6462.0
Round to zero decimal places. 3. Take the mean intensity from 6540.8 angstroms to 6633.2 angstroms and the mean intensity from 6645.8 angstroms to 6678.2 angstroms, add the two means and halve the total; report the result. 11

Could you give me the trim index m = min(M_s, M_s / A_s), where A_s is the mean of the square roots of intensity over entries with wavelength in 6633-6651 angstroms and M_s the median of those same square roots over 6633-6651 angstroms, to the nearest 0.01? 1.00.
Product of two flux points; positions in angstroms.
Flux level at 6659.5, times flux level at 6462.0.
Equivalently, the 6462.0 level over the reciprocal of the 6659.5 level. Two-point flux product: 26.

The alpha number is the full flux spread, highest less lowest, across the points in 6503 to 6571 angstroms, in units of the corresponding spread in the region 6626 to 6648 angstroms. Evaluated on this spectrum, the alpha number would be 2.71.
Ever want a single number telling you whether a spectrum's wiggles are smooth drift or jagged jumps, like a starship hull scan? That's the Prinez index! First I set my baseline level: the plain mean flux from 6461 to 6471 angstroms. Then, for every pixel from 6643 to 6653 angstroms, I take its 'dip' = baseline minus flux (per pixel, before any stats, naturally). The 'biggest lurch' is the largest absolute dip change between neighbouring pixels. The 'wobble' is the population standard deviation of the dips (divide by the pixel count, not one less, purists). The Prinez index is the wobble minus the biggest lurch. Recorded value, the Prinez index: -0.11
